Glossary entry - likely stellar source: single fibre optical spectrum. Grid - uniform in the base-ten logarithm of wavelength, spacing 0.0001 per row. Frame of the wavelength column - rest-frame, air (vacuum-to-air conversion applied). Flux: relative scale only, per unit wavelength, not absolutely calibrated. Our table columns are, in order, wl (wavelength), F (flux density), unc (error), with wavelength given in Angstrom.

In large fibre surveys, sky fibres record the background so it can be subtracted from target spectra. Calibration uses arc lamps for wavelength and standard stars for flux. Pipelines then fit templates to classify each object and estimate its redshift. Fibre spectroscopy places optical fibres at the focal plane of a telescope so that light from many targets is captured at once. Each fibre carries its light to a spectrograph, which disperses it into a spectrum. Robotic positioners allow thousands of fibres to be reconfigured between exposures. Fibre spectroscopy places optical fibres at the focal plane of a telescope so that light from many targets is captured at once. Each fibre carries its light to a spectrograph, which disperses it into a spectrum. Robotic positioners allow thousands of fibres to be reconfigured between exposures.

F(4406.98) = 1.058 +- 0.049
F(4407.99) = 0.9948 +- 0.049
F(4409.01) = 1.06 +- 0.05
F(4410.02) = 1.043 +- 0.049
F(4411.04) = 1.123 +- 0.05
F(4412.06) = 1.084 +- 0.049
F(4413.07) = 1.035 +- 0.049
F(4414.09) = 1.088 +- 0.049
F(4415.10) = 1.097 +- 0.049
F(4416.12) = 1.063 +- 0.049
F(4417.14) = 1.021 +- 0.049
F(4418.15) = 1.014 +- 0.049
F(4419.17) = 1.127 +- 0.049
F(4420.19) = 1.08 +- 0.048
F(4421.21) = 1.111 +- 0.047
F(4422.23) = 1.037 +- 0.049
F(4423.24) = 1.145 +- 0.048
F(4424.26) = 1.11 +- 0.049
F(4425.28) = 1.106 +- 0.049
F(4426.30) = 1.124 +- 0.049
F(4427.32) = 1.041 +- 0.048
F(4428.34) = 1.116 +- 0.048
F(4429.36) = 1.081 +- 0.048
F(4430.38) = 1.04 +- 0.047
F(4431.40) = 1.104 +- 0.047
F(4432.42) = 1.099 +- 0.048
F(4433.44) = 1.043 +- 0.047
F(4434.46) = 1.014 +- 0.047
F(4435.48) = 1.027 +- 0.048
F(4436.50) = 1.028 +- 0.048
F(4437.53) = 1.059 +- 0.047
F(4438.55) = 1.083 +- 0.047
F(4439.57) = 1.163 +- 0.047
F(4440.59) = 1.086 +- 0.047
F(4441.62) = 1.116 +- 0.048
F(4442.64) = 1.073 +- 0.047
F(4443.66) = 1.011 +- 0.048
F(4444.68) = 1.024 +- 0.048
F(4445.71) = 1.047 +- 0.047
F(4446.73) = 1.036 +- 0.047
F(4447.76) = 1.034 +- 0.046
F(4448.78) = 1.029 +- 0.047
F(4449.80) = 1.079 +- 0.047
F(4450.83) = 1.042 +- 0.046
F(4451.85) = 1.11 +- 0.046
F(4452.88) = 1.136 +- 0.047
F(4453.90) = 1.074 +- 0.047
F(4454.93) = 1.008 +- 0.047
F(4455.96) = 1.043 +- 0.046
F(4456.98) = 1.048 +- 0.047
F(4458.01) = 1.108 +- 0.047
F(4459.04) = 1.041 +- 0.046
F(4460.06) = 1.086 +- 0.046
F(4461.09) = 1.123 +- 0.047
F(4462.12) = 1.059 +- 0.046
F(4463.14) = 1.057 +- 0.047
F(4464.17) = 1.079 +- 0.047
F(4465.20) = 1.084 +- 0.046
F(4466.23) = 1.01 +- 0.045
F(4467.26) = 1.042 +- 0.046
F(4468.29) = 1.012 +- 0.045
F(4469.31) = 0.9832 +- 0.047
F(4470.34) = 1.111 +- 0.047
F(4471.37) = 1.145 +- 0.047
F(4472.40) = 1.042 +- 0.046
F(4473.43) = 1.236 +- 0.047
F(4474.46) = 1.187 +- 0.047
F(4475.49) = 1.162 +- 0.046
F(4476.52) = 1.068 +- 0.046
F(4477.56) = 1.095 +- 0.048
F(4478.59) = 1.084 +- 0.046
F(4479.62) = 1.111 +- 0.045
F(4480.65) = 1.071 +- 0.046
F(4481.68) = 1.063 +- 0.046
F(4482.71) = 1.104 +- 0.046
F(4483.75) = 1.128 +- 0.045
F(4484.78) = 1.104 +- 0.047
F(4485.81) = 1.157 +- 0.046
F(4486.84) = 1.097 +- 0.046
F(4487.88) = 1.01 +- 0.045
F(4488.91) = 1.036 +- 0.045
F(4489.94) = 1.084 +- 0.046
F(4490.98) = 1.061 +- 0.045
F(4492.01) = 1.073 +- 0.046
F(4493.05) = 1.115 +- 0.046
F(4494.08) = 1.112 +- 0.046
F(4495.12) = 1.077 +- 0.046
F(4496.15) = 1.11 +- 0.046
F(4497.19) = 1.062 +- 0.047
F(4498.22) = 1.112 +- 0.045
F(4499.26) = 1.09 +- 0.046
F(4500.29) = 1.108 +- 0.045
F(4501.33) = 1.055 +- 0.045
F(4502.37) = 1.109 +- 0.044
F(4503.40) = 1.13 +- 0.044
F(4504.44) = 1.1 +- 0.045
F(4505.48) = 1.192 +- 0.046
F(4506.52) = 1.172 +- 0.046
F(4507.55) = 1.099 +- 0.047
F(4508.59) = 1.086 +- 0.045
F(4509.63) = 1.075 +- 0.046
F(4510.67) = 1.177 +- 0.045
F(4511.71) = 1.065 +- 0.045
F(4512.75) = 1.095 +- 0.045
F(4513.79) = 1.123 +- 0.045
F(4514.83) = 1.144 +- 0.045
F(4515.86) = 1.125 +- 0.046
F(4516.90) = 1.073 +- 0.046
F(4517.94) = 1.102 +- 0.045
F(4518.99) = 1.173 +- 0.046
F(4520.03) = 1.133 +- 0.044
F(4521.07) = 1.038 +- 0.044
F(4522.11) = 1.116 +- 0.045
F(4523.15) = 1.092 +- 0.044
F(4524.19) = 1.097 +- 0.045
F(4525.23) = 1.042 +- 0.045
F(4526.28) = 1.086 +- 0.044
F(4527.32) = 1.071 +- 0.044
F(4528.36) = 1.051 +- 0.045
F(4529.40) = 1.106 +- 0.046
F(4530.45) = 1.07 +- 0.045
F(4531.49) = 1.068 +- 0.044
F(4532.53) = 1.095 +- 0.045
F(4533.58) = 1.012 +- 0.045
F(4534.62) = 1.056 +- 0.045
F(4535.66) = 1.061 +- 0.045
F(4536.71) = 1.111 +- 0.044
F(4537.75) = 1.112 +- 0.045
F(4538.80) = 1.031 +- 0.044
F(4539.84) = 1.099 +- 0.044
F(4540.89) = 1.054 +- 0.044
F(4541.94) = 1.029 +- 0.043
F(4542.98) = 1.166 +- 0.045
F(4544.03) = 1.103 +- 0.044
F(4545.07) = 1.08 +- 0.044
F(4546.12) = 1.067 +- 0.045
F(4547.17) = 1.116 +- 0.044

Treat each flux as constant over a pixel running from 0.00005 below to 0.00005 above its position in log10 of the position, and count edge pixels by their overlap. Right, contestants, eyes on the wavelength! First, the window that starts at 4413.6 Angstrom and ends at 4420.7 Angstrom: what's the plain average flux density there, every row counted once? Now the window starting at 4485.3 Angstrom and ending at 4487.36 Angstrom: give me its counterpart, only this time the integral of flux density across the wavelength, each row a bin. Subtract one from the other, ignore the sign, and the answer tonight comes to 1.3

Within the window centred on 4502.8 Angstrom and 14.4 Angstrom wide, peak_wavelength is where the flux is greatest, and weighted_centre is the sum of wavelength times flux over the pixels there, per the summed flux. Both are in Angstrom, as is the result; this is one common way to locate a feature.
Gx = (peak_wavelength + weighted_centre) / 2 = 4504.2 Angstrom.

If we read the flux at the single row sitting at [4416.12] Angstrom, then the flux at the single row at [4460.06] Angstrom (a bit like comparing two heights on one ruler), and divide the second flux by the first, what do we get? 1.02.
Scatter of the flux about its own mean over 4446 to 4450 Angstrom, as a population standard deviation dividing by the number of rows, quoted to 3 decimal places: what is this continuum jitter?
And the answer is 0.020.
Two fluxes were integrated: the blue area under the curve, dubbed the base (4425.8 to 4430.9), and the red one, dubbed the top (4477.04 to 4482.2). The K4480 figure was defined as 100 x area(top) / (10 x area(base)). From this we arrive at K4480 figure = 10.2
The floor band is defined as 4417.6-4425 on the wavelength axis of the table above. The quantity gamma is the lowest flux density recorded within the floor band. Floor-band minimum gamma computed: 1.014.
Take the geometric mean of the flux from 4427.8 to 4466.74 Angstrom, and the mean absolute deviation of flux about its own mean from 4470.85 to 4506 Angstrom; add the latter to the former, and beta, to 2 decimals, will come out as 1.10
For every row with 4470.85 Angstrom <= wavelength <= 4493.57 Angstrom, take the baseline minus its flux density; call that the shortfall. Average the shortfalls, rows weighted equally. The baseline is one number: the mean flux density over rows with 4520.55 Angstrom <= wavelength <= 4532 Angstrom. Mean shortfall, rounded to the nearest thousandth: -0.025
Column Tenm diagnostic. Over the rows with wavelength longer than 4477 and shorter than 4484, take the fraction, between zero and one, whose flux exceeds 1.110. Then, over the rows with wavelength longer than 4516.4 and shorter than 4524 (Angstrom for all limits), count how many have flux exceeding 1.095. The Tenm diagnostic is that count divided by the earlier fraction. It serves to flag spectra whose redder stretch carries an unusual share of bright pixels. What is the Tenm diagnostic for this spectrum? 14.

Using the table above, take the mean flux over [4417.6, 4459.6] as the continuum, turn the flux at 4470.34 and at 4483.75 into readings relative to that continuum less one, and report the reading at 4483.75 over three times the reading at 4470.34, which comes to 0.5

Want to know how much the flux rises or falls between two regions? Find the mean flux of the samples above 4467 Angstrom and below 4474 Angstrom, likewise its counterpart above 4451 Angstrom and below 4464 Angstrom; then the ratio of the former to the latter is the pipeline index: 1.01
